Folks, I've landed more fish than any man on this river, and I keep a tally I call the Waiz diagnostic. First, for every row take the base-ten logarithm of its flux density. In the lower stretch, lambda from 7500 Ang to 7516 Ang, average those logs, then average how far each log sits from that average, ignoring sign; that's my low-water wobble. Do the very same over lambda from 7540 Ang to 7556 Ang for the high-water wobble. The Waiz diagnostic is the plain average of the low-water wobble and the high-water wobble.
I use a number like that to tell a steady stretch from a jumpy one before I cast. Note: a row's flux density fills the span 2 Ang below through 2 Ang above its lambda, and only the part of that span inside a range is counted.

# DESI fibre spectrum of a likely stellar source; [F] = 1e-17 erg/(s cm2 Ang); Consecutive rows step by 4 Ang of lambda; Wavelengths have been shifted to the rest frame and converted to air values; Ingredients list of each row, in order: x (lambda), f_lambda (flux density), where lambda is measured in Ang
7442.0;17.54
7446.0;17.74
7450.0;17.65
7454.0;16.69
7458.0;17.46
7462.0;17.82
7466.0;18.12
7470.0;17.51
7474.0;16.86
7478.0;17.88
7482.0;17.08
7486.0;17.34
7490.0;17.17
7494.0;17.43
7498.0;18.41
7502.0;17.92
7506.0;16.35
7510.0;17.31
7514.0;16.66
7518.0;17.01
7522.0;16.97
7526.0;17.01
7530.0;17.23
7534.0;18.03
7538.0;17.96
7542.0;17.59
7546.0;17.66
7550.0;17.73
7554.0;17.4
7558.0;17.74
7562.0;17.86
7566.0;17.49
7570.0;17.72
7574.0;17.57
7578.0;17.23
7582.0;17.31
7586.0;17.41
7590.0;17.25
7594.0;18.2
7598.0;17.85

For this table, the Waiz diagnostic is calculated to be 0.008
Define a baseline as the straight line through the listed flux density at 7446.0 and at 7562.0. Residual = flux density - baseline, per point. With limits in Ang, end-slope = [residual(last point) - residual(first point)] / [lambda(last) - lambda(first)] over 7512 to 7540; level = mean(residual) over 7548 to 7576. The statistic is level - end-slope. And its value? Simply -0.27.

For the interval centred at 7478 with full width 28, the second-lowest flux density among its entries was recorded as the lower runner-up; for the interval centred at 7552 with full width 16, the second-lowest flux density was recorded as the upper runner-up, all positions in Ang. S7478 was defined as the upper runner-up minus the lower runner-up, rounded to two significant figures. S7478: 0.58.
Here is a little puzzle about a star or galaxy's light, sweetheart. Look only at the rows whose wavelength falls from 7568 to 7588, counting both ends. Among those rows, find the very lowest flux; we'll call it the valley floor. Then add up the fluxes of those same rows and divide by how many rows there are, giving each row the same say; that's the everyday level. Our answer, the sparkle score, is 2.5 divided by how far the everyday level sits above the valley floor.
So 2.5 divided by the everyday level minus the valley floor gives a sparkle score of 11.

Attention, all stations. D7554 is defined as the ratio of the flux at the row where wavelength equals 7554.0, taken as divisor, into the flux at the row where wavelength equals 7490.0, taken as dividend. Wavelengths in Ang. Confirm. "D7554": 0.99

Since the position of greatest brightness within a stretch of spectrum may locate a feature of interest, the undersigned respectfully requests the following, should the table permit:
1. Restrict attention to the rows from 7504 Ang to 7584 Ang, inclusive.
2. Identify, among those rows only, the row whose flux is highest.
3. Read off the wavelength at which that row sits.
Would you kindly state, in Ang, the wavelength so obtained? 7534.0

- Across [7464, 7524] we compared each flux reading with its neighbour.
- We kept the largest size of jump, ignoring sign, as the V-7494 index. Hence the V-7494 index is 1.6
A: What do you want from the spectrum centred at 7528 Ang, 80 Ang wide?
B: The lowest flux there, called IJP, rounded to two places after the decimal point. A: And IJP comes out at 16.35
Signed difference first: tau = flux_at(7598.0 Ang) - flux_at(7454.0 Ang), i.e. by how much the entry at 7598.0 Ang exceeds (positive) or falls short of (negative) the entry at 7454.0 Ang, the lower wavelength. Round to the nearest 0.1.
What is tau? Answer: 1.2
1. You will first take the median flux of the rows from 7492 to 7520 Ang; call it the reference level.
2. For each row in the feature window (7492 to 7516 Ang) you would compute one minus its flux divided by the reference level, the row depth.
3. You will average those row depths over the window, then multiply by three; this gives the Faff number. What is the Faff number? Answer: -0.006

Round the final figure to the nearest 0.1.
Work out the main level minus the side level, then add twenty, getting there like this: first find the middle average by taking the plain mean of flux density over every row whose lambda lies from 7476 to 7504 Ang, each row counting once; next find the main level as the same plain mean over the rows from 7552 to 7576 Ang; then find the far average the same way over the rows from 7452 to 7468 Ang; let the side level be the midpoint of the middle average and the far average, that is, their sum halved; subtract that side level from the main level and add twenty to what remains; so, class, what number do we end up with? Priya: 20.1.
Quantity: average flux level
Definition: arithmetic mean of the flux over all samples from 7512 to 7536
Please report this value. 17.2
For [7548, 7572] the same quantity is 17.7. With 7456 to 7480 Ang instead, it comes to 17.6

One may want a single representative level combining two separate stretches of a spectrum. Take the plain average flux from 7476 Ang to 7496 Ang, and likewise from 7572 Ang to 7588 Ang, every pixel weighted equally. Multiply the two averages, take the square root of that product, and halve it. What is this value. 8.69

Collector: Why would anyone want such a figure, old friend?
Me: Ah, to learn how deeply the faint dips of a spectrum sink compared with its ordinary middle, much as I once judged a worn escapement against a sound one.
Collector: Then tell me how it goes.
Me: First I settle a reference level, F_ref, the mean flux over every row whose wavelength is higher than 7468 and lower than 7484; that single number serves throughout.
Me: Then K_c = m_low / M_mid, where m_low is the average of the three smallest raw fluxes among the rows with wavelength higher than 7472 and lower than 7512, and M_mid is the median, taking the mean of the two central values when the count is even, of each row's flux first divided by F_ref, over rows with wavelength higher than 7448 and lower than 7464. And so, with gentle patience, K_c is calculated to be 16.6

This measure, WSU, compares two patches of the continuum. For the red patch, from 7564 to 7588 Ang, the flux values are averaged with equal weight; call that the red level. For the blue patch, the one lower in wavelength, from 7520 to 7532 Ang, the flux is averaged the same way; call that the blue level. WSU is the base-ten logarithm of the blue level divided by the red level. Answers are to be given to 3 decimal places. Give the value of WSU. -0.010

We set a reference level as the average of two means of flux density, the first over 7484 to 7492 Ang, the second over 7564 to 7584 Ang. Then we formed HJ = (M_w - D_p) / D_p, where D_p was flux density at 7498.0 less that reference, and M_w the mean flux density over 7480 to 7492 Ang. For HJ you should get 15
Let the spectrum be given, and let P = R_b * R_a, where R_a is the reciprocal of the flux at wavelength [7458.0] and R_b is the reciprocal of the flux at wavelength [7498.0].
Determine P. 0.0031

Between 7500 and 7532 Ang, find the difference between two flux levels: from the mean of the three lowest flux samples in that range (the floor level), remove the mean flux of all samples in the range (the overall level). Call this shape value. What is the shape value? -0.40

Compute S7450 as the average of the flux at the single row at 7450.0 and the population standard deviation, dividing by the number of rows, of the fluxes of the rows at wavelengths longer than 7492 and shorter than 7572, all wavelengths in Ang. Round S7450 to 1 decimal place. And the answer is 9.1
